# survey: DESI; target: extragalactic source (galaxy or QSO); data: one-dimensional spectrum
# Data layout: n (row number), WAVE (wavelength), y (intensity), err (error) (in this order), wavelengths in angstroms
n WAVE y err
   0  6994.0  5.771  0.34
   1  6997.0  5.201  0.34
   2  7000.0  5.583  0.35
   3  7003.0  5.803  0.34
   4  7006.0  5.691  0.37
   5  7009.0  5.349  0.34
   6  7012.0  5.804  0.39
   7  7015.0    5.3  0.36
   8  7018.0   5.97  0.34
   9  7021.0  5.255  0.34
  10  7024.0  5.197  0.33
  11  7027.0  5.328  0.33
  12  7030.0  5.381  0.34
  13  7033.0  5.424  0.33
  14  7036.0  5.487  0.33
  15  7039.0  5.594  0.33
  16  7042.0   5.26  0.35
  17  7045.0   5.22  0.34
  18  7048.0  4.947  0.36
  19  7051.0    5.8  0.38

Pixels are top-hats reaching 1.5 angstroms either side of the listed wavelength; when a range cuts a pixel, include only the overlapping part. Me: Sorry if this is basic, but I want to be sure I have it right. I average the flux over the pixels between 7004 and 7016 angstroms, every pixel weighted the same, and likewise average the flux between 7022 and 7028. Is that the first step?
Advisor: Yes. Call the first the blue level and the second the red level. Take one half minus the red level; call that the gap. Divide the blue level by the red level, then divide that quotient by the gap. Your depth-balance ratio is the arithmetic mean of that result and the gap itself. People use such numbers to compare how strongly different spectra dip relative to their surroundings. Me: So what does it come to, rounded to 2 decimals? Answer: -2.49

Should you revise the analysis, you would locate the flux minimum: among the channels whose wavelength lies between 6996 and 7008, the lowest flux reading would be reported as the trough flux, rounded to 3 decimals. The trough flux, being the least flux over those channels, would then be 5.201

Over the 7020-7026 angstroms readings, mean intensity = 5.23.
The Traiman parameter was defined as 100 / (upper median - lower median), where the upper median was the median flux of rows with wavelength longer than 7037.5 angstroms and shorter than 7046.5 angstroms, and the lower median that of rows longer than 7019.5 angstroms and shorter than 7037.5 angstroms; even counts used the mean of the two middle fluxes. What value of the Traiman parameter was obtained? -1058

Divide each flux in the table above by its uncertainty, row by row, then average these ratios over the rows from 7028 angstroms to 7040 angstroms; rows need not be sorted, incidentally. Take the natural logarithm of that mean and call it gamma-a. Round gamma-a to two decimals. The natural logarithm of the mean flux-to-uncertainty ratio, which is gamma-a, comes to 2.80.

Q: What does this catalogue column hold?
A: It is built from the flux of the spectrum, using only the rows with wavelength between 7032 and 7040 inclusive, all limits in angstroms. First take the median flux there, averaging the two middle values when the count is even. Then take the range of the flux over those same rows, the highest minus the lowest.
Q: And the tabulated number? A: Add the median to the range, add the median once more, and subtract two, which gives 9.1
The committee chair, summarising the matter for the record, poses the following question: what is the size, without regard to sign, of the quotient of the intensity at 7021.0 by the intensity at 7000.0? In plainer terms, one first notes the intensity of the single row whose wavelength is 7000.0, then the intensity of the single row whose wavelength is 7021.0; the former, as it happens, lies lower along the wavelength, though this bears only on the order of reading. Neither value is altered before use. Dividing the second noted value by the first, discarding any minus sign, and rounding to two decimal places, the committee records 0.94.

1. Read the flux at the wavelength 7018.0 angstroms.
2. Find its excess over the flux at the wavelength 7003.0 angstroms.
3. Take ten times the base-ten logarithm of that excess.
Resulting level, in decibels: -8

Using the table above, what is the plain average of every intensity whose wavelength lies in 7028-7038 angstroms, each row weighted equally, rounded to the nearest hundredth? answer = 5.43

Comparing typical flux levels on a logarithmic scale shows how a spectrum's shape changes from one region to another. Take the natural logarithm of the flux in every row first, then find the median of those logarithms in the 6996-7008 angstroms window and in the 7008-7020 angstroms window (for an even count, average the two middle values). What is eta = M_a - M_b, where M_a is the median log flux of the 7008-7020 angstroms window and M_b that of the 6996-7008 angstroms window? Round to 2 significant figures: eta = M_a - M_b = -0.012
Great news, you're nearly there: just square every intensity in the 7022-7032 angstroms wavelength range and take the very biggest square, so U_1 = 29.0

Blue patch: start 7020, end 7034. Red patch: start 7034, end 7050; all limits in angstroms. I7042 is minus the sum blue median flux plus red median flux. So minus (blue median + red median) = -10.6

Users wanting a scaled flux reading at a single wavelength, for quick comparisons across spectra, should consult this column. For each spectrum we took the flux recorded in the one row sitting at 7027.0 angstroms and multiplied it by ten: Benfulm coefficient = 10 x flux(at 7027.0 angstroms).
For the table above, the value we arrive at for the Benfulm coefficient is 53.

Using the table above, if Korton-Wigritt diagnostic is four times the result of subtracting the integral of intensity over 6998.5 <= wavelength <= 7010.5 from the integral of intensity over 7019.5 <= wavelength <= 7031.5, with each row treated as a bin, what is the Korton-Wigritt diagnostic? -15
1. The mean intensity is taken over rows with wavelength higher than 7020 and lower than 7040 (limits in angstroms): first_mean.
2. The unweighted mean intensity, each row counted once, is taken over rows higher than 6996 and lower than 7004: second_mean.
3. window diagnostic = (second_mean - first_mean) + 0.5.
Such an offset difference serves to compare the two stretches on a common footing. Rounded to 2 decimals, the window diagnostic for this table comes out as 0.65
